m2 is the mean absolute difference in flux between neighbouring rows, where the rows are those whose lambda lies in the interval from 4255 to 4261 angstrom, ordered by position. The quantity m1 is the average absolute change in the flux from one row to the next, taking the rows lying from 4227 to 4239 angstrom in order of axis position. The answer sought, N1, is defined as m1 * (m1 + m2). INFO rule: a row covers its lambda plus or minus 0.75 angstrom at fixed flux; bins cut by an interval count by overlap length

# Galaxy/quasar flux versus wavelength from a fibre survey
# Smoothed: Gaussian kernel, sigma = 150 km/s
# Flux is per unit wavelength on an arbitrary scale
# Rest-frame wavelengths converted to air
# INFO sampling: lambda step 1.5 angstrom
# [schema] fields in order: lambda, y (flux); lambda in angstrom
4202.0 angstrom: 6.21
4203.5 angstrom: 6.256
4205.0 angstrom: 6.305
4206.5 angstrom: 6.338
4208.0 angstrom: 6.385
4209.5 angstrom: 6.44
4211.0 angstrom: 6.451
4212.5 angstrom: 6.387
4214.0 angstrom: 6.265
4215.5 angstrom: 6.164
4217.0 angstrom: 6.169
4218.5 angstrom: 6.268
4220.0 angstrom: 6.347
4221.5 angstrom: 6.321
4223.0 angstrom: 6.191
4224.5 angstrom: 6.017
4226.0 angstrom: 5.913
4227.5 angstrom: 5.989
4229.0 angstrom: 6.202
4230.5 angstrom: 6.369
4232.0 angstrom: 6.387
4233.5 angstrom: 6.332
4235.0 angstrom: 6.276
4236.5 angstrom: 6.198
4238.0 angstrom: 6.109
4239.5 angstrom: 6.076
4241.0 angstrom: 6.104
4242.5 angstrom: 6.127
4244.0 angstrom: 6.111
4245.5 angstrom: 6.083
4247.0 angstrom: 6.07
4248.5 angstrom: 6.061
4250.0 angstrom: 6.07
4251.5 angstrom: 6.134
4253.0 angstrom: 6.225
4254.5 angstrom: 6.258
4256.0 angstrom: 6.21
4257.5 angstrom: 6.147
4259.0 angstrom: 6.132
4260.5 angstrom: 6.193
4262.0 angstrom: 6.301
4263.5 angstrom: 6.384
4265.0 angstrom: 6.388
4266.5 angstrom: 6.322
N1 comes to 0.014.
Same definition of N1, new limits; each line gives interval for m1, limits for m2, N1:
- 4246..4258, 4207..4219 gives 0.005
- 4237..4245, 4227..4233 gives 0.004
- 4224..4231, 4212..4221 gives 0.031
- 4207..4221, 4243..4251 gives 0.005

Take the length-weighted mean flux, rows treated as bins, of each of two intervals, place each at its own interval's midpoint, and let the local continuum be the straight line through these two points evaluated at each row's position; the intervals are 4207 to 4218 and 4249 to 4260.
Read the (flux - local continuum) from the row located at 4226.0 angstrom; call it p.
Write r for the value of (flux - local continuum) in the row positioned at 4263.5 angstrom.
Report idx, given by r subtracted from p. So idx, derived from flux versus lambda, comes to -0.61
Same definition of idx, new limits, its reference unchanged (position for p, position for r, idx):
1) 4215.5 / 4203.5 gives -0.05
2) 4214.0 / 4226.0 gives 0.31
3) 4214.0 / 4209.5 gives -0.16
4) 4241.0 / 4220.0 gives -0.17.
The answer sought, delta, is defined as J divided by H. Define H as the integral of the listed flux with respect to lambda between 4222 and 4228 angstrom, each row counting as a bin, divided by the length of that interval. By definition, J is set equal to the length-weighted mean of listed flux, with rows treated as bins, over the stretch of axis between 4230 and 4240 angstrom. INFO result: 1.03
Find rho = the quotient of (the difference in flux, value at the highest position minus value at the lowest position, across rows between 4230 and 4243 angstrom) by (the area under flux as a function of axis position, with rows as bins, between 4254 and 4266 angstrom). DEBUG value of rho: -0.003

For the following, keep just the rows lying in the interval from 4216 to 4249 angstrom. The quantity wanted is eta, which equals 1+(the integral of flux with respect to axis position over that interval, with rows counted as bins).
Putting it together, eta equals 205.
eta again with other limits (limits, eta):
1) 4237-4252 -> 92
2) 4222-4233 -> 69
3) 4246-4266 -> 125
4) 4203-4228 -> 157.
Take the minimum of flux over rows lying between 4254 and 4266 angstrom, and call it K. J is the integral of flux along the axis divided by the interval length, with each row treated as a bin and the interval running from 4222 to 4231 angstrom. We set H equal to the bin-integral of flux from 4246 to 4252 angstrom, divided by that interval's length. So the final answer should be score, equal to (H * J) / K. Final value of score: 6.06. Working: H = 6.08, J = 6.11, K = 6.132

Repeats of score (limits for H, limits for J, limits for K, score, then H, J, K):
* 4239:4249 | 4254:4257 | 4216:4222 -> 6.15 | 6.09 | 6.22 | 6.169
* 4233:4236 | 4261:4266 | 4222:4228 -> 6.76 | 6.29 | 6.35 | 5.913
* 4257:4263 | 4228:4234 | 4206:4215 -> 6.25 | 6.20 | 6.31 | 6.265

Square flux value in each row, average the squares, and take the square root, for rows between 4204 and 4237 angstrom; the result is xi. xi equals 6.26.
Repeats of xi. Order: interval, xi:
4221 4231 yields 6.15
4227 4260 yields 6.17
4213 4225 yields 6.22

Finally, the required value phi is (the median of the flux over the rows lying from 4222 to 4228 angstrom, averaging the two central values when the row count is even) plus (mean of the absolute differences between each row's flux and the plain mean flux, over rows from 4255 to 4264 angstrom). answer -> 6.08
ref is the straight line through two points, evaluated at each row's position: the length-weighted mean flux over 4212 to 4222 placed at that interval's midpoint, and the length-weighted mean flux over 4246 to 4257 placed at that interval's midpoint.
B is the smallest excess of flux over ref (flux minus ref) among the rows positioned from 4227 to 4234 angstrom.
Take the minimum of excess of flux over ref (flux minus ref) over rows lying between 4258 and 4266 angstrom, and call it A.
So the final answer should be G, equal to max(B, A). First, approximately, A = 0.01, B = -0.24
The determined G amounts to 0.014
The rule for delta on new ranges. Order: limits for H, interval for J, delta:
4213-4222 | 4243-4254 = 0.98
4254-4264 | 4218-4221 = 1.01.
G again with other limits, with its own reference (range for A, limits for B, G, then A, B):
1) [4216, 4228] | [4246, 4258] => -0.095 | -0.32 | -0.10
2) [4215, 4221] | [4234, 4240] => -0.112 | -0.11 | -0.11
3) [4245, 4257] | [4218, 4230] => -0.095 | -0.10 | -0.32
